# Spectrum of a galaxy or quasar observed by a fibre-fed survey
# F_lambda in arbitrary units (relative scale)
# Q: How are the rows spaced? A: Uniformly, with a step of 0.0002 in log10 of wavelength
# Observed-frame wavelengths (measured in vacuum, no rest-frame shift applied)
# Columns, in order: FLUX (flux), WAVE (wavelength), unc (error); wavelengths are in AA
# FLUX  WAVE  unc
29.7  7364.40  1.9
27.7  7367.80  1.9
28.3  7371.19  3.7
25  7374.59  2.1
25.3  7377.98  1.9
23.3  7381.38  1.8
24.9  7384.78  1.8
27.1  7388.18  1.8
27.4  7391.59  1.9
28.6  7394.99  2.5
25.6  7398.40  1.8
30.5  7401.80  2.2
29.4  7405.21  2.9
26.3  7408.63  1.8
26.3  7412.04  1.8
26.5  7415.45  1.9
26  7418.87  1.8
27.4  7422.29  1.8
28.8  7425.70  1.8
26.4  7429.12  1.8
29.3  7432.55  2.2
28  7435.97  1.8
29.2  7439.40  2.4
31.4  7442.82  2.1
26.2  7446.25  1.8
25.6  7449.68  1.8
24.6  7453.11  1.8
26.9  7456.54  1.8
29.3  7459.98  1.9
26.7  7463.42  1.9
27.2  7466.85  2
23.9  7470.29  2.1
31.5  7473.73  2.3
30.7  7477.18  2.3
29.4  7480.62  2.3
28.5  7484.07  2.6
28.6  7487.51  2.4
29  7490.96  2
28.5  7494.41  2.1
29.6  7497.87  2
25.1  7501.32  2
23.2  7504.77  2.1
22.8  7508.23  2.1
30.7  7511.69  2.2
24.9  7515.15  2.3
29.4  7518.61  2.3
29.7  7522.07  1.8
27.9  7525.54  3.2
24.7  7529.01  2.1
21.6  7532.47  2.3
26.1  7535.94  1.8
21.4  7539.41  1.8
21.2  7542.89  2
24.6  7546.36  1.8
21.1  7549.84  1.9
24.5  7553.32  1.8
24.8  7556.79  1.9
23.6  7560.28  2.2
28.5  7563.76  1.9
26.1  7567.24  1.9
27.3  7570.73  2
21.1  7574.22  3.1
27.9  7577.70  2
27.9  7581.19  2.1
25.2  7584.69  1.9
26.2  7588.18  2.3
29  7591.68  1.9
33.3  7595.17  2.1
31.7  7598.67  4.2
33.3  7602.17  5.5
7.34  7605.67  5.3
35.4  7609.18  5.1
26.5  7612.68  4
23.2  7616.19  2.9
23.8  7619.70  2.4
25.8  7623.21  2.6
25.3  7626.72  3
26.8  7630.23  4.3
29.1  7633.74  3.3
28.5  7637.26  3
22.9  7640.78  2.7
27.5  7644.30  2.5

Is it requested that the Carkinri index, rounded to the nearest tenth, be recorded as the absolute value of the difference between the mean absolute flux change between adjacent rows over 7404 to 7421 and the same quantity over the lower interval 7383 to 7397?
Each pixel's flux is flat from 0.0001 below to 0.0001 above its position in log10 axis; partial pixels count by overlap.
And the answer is 0.3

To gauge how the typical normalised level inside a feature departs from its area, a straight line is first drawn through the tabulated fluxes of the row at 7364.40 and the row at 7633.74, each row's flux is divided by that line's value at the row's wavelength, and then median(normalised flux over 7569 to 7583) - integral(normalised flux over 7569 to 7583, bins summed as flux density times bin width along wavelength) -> -11.5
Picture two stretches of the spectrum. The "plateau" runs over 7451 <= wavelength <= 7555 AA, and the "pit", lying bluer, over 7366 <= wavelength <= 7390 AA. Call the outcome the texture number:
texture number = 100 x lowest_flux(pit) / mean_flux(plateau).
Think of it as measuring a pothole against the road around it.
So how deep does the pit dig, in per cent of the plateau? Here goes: 88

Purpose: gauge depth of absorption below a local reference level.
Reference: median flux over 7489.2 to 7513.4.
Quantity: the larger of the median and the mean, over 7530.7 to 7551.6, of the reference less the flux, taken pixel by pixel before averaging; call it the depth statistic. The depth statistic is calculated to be 7.0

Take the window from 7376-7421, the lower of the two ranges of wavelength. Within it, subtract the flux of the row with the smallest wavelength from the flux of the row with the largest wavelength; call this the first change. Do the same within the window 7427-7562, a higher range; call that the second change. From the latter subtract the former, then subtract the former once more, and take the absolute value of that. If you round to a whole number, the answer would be 4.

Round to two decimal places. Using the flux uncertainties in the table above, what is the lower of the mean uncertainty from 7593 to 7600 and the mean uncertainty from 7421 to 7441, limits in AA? 1.97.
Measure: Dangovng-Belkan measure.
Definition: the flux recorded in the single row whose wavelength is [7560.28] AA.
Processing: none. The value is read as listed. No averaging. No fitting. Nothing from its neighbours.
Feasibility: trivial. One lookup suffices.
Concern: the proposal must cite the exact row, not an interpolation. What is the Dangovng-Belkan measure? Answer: 23.6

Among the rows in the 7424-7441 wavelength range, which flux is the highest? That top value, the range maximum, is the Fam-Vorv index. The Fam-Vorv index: 29.3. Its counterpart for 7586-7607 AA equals 33.3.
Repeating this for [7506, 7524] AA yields 30.7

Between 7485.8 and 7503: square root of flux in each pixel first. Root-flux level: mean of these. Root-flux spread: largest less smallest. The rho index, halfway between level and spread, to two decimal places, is 2.87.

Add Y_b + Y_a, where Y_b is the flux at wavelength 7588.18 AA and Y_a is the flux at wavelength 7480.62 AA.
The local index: 55.6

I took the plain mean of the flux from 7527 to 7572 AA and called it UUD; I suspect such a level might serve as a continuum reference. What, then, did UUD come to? 24.3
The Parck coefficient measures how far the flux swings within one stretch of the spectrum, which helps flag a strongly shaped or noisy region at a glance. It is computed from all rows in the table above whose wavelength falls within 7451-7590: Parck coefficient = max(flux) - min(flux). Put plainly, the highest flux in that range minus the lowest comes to 10.4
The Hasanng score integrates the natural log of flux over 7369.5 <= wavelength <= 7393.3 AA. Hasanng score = 77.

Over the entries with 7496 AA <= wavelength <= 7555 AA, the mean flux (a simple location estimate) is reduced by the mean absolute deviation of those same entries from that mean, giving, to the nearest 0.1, 22.6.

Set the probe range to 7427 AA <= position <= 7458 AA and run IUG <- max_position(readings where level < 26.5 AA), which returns 7453.11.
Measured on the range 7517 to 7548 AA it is 7546.36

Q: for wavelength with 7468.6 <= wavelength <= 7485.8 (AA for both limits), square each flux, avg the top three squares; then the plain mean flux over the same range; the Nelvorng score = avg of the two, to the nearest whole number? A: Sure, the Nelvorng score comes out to 481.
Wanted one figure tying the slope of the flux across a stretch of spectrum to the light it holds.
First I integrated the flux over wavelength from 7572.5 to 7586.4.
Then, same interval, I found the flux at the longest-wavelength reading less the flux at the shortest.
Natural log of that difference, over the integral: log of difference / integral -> 0.0040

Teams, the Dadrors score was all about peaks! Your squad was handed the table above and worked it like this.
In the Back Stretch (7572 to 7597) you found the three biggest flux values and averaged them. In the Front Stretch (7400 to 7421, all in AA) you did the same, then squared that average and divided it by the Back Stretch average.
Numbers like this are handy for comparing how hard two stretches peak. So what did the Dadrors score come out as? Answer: 28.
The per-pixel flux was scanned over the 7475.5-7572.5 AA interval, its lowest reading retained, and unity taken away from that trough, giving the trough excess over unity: 20.1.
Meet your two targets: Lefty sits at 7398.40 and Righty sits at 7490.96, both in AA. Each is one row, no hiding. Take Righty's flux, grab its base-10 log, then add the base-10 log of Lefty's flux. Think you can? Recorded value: 2.87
